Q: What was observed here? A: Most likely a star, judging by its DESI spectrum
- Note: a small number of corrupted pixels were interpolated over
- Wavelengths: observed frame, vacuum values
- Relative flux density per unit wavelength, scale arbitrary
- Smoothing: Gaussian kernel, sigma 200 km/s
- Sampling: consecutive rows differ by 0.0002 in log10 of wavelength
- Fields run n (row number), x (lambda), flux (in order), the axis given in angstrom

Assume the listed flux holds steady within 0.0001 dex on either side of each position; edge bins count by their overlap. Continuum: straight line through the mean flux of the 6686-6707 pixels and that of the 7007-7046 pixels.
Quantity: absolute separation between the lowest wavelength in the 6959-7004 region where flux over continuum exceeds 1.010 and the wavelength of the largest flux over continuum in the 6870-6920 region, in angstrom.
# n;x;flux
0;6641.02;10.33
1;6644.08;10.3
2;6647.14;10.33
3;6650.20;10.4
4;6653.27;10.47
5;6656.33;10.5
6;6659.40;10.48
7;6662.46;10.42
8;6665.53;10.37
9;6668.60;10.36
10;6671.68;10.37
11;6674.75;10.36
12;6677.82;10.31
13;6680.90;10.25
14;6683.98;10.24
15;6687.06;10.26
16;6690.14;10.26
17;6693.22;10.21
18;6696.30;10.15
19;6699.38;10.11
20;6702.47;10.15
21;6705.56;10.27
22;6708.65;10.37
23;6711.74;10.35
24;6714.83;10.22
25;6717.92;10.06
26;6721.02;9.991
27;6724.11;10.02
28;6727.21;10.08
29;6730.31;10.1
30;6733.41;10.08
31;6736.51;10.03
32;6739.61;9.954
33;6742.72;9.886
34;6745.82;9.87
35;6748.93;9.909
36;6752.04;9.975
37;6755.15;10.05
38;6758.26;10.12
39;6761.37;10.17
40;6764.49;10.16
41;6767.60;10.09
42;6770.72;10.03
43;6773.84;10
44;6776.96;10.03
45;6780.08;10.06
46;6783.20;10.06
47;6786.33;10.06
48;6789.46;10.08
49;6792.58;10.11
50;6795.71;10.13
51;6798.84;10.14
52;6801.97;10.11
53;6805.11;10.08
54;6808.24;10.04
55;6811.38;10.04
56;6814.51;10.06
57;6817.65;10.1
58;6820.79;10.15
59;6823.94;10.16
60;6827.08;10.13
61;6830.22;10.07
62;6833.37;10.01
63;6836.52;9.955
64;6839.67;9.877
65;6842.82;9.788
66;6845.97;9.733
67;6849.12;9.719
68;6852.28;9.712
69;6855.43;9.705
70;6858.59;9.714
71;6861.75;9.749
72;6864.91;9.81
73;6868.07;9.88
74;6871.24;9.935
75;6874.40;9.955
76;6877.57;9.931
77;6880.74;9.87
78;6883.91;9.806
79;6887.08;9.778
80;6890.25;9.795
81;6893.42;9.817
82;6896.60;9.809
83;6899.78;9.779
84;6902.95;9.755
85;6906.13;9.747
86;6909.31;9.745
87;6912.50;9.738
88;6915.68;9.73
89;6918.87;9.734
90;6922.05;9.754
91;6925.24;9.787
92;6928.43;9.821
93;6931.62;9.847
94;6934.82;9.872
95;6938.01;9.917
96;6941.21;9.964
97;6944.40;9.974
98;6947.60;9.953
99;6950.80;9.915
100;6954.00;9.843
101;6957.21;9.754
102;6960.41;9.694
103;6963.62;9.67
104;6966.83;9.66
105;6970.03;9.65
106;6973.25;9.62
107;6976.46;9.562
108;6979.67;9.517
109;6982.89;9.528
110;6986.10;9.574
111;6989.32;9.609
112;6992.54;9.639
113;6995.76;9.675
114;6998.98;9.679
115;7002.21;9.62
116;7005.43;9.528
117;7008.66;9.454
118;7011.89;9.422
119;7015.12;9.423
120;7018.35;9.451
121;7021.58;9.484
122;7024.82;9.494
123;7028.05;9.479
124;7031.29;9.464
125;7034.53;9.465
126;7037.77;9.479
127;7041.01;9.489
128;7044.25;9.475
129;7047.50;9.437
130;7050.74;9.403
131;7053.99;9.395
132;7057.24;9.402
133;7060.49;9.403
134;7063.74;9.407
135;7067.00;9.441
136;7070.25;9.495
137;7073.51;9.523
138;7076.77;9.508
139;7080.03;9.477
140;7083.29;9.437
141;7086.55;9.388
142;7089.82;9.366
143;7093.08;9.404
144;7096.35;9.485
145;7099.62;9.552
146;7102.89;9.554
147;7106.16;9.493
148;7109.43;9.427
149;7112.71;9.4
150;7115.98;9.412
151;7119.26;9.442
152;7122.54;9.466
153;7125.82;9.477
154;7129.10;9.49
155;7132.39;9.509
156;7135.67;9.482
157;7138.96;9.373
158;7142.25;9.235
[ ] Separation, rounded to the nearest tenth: 118.1 angstrom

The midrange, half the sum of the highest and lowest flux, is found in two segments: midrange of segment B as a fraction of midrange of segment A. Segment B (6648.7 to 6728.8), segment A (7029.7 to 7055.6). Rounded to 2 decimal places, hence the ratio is 1.09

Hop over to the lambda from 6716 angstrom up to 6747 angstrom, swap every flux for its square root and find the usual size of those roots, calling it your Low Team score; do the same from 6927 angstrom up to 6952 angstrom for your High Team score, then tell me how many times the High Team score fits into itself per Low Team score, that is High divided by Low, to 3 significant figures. 0.995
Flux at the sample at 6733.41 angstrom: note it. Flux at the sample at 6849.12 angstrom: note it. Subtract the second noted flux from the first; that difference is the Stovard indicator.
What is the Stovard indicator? 0.4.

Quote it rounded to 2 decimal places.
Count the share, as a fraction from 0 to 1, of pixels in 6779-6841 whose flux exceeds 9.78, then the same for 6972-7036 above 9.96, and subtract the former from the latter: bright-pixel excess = -1.00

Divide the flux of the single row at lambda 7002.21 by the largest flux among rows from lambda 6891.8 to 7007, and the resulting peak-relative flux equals 0.96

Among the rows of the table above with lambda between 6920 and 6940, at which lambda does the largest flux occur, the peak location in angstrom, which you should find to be 6938.01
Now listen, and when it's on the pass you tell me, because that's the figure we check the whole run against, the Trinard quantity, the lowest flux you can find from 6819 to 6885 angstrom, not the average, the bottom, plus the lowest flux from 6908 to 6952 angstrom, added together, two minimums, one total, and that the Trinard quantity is 19.4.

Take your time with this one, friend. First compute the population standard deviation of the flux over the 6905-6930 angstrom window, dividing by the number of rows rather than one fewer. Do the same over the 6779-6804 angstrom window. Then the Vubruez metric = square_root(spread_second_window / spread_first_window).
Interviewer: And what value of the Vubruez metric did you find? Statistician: 1.03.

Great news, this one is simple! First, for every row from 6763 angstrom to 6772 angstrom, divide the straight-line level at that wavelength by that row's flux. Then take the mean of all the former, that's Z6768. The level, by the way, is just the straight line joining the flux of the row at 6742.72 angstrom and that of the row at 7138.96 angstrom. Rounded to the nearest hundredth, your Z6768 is 0.98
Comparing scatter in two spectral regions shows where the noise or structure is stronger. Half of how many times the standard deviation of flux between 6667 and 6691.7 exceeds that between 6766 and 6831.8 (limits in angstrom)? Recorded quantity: 0.6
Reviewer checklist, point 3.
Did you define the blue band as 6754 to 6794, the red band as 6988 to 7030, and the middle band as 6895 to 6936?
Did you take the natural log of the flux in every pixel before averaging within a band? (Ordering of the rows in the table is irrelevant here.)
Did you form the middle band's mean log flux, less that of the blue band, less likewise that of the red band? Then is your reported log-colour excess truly -2.29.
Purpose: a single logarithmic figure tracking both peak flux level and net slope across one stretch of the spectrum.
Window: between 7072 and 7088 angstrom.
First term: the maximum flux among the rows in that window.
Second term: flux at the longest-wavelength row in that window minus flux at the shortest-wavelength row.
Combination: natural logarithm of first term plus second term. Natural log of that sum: 2.24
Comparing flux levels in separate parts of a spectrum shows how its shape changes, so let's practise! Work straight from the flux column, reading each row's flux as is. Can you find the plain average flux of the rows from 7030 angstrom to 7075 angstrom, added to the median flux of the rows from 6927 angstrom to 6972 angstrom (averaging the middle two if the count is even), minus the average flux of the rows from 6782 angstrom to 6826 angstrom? 9.20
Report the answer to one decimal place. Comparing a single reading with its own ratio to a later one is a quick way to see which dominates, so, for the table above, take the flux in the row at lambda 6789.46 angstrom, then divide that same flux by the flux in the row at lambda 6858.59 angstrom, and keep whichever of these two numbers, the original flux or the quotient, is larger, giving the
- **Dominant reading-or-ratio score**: 10.1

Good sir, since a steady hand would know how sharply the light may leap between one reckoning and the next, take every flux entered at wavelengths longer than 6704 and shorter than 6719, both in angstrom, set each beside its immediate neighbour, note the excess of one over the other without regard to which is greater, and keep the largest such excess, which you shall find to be 0.160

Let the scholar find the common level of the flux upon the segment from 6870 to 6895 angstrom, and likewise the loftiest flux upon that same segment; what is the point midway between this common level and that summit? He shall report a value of 9.9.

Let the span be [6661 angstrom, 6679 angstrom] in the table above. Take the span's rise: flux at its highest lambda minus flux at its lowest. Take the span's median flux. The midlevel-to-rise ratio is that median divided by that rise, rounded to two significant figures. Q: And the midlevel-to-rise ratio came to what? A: -94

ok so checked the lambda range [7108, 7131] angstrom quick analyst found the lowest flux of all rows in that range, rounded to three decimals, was 9.400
